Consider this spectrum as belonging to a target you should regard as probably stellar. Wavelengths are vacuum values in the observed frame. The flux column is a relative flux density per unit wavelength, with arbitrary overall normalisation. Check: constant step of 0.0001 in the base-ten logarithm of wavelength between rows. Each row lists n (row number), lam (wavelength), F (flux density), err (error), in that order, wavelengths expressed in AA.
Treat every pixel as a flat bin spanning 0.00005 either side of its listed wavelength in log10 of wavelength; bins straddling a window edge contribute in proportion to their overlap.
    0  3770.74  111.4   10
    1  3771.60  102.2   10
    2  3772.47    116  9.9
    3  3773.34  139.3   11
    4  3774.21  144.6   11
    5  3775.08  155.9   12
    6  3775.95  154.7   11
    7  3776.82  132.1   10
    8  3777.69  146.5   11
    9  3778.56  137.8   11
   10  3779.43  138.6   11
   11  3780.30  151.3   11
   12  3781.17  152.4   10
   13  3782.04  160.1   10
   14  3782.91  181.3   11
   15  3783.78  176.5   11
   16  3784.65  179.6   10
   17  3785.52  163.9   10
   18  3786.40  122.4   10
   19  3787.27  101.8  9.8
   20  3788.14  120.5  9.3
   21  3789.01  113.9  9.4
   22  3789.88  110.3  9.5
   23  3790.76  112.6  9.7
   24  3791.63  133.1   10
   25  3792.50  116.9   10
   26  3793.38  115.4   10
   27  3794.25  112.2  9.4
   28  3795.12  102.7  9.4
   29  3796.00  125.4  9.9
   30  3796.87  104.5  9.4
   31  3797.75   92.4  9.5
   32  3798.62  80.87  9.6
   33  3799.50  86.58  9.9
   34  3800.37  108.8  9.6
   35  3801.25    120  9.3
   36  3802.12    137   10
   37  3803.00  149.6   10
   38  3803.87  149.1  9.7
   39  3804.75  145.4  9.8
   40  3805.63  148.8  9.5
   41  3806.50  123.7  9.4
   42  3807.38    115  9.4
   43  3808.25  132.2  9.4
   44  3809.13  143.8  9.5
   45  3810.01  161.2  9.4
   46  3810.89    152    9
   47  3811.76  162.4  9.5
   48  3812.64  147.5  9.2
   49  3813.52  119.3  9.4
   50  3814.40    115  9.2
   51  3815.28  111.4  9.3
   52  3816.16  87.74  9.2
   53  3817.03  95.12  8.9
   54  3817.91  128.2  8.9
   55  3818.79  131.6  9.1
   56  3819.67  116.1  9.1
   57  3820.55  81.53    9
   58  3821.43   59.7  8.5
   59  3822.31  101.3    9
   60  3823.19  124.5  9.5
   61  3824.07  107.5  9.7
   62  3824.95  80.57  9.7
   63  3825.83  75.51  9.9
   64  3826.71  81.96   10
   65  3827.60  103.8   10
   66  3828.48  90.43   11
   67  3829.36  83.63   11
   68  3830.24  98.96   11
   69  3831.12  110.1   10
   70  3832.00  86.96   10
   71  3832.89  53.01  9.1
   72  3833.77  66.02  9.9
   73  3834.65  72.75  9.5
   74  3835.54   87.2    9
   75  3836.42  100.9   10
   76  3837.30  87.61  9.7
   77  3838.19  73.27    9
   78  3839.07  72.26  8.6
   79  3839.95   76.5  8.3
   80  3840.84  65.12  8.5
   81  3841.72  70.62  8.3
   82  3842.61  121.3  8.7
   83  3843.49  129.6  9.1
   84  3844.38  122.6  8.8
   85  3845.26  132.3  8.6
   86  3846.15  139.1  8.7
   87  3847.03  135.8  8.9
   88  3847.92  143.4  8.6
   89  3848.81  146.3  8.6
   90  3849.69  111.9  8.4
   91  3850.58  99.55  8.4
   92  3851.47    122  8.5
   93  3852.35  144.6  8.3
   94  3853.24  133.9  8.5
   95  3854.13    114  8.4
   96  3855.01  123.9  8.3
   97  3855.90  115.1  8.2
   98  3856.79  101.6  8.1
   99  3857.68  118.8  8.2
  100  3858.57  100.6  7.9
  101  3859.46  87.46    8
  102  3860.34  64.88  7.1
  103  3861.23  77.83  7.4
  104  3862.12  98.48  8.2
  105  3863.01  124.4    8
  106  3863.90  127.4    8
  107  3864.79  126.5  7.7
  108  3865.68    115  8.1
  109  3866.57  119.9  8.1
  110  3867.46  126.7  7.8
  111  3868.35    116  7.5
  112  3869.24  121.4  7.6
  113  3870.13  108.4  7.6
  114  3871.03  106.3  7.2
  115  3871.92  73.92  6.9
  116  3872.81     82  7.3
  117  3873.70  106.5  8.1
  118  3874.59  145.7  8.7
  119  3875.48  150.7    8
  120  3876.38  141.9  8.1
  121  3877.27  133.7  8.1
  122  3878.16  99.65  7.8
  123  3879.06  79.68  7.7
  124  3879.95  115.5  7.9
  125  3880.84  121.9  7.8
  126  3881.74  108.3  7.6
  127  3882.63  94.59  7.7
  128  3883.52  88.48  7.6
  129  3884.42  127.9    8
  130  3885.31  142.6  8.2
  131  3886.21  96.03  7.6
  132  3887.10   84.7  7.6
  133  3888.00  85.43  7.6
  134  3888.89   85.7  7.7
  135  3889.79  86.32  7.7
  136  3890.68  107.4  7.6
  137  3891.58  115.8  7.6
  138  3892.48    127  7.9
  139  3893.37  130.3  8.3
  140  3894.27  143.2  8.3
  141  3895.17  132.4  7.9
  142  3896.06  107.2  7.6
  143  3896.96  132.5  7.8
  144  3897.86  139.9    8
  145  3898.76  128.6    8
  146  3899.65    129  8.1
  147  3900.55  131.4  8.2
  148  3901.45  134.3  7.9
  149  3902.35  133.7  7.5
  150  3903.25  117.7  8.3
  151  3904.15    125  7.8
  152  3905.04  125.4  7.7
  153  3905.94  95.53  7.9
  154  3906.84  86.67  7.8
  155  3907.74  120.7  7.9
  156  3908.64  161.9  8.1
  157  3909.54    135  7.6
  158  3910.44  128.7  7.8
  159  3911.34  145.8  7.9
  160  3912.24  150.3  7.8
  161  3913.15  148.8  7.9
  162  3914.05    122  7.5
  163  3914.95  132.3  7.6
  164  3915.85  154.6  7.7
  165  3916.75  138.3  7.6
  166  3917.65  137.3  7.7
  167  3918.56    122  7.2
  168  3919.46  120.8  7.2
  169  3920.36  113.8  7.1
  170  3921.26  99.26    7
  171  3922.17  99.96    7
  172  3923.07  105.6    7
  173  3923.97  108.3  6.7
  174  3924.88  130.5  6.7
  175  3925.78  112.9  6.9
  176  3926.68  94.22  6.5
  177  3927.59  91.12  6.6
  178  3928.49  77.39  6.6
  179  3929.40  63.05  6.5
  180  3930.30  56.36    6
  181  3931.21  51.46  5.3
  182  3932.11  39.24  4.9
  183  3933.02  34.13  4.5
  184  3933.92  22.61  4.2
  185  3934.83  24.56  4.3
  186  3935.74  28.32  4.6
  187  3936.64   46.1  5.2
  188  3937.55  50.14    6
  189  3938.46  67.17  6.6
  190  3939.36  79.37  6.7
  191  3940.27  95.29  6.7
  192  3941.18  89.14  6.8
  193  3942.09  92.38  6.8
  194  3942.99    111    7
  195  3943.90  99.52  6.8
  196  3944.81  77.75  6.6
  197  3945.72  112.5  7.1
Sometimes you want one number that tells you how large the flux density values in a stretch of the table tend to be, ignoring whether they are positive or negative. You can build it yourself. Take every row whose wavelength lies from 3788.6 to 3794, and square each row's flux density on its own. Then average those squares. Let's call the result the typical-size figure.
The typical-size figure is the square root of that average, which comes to 117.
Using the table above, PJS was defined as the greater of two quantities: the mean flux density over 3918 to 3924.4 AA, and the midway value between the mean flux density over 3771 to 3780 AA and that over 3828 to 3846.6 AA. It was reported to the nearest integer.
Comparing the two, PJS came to 115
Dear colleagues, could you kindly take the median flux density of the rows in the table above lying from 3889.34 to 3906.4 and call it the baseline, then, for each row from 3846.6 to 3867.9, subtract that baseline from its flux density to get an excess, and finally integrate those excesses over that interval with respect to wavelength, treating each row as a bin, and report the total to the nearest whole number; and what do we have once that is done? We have -272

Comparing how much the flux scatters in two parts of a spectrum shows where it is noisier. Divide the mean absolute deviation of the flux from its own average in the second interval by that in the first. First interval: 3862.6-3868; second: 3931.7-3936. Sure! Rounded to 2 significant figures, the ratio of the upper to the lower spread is 1.4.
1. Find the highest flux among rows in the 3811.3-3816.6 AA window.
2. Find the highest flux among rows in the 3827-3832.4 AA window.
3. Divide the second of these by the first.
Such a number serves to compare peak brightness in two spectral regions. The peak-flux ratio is 0.68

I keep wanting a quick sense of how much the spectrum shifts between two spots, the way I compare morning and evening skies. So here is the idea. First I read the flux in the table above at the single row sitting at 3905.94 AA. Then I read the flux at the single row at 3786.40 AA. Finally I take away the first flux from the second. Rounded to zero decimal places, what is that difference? 27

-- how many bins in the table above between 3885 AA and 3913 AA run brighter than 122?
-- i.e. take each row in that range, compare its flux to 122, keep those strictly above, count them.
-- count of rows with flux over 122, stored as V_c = 19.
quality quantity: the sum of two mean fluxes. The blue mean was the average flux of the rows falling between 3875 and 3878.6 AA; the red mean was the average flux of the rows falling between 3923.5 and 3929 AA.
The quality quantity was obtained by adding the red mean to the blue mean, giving 234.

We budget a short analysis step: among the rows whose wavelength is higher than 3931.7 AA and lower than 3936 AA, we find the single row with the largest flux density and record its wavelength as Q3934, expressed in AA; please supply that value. 3932.11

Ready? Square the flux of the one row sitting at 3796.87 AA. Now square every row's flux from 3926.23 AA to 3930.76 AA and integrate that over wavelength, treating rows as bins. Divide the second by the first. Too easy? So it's 2.5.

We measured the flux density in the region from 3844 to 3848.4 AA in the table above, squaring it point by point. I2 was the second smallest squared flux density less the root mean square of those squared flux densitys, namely -770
